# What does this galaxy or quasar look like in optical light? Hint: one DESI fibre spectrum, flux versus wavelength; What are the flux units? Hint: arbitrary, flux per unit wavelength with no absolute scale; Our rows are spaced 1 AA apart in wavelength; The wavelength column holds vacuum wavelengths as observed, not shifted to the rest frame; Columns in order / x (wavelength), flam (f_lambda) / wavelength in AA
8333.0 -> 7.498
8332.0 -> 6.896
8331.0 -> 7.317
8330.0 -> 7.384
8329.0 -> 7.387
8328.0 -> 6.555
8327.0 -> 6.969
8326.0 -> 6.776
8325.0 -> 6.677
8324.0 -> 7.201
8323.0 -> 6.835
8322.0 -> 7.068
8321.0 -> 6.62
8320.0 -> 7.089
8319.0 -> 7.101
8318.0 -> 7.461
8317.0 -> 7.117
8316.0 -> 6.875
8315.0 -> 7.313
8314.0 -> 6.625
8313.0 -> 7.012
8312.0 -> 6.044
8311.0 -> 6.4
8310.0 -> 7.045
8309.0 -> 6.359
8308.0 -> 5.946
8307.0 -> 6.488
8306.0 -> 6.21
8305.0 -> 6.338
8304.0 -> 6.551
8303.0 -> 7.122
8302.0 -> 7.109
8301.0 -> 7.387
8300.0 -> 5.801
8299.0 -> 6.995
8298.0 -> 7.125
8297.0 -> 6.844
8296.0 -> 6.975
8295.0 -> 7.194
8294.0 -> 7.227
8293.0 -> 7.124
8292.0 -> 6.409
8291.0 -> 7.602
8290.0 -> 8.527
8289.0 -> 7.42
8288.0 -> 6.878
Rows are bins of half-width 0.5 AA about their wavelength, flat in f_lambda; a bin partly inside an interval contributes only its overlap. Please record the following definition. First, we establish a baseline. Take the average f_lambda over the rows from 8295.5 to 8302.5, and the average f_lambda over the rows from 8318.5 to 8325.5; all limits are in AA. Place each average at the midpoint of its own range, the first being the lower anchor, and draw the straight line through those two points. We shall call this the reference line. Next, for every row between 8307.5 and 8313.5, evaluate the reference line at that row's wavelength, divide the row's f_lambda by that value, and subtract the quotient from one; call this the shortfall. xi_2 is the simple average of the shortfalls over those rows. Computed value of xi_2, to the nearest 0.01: 0.06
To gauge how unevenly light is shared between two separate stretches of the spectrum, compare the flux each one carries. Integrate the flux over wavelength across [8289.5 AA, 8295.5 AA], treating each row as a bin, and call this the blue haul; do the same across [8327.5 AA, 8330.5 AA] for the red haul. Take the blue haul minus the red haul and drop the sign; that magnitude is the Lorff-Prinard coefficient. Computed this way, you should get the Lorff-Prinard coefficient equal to 23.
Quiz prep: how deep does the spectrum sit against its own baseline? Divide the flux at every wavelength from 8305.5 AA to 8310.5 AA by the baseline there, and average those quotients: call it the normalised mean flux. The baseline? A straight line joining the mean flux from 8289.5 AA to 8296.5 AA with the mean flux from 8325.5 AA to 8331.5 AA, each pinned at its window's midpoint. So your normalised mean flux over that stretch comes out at 0.89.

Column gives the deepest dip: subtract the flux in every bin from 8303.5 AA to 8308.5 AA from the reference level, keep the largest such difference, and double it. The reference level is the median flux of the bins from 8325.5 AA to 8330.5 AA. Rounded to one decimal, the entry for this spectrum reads 2.0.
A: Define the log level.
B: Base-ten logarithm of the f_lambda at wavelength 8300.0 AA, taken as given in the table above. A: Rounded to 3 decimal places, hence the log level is 0.764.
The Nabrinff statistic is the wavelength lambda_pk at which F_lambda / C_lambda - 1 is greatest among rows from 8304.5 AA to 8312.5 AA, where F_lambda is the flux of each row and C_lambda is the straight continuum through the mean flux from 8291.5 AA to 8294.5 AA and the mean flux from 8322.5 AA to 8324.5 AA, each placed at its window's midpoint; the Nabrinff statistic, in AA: 8310.0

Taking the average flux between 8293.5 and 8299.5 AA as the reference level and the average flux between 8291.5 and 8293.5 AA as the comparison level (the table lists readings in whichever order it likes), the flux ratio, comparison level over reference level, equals 0.96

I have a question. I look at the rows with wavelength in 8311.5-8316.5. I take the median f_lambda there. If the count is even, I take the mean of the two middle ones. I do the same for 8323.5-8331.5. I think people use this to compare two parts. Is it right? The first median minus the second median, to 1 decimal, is -0.2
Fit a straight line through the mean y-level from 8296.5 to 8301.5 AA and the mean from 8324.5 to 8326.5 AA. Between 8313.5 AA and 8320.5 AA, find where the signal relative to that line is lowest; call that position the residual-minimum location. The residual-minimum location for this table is 8314.0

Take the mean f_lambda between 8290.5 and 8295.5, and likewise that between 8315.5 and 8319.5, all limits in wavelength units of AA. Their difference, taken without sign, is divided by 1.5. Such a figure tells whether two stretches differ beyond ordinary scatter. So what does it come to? 0.02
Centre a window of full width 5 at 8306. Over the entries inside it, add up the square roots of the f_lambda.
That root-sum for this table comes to 12.6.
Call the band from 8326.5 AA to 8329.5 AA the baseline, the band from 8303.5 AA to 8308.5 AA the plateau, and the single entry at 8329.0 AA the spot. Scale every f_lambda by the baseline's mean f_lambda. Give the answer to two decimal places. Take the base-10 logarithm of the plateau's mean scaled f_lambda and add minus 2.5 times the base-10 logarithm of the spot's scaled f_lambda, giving -0.11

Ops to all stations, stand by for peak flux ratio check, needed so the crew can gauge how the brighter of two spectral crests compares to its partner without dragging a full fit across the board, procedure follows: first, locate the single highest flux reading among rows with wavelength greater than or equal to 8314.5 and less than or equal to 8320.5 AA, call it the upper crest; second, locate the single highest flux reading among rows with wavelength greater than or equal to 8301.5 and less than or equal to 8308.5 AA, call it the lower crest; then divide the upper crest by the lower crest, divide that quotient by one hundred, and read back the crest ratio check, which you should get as 0.0105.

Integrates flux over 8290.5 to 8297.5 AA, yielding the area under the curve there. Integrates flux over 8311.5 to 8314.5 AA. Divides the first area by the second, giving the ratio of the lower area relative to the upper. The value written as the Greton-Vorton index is 2.5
